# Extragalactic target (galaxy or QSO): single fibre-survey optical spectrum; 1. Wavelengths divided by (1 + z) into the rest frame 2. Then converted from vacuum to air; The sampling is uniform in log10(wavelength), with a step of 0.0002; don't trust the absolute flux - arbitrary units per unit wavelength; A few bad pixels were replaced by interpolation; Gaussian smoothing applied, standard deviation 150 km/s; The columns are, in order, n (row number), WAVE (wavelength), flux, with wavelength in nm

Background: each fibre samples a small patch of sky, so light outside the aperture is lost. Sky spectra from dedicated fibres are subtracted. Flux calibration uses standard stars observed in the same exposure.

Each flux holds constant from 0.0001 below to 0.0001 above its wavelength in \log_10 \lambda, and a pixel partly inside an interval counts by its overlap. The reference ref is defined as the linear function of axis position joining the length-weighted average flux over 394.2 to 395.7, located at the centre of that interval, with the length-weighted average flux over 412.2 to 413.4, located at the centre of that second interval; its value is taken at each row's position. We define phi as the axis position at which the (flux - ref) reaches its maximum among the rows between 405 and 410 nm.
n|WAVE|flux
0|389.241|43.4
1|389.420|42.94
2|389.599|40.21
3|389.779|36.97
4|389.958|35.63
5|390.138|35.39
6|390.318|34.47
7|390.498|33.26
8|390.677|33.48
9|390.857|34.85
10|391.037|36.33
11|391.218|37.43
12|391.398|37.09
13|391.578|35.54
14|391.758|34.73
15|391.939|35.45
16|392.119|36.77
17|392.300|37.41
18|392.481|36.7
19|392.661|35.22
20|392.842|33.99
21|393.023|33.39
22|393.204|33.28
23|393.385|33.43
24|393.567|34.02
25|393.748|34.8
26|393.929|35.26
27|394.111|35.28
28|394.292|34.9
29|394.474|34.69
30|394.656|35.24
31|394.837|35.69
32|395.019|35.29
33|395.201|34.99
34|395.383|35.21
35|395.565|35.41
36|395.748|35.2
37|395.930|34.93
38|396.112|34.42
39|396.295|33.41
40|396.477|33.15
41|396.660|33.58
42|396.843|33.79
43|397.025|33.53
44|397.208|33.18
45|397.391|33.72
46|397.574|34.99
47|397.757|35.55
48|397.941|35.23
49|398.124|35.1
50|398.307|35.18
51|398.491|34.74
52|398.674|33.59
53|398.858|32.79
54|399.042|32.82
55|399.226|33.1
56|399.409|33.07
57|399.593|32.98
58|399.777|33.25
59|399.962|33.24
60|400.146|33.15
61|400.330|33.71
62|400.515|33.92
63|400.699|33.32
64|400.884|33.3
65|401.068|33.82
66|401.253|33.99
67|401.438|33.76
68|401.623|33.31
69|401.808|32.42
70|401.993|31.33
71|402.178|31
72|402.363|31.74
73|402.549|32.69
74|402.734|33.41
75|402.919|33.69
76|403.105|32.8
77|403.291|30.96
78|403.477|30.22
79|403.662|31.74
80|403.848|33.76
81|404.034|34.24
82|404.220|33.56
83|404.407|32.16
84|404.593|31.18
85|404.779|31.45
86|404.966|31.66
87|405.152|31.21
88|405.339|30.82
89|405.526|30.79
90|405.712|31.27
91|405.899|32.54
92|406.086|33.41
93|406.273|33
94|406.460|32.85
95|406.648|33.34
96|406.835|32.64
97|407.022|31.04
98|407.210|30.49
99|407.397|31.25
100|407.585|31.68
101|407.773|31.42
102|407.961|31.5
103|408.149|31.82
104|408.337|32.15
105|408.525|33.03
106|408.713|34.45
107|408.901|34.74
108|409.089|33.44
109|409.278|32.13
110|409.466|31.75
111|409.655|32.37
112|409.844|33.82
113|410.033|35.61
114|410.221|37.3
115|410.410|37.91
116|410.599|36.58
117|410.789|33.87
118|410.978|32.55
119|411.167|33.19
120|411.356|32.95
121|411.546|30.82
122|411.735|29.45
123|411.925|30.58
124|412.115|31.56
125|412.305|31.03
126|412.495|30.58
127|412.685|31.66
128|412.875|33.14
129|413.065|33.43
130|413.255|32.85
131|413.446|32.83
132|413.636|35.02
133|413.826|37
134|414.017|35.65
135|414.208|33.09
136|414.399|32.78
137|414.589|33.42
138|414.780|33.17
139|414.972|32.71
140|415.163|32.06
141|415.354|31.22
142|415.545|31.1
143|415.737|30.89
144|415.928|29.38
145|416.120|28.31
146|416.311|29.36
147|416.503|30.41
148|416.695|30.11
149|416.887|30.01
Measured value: 408.901 nm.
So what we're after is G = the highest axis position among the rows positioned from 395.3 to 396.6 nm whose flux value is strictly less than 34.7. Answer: 396.477 nm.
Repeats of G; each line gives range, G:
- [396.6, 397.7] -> 397.391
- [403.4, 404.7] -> 404.593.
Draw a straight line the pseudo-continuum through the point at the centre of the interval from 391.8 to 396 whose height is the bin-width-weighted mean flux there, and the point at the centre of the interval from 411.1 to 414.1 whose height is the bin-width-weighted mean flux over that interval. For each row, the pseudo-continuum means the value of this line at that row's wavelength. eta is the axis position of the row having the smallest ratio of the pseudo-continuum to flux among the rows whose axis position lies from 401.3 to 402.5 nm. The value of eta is 401.438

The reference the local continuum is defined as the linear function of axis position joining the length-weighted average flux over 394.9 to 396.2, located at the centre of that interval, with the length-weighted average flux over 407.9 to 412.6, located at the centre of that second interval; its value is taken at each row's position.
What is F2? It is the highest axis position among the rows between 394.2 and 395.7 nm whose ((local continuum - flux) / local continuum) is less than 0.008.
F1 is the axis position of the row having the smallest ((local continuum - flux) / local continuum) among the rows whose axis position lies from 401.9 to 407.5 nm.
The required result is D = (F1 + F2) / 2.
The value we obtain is 399.80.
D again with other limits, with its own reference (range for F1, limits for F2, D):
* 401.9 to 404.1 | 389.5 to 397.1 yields 399.98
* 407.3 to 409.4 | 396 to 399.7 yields 403.70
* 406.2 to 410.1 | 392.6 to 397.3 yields 402.98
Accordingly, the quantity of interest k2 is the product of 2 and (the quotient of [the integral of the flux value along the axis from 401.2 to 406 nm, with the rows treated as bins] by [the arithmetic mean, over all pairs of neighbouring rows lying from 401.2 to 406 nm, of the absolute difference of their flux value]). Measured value 400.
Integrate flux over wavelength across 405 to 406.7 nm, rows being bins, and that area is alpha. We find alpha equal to 54.6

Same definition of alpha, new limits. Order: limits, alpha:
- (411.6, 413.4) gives 56.9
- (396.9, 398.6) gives 58.8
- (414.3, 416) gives 54.2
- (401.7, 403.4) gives 54.8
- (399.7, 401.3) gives 53.6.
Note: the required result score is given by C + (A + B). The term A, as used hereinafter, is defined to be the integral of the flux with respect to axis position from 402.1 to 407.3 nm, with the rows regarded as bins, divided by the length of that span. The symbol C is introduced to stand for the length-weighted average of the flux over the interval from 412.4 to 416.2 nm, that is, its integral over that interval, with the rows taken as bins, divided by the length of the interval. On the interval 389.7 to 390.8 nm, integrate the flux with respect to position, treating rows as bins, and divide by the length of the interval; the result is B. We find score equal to 100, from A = 32.1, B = 34.9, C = 32.5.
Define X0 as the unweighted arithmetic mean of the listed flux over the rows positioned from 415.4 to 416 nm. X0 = 30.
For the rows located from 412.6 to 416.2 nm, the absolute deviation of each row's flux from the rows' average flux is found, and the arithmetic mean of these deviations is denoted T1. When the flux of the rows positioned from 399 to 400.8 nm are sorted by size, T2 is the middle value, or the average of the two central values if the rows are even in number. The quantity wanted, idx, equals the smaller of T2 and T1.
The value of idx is 1.44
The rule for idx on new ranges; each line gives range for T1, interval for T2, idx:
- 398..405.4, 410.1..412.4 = 0.98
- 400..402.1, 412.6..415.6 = 0.53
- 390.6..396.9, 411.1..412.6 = 0.91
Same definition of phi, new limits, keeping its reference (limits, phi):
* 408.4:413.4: 410.410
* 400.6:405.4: 404.034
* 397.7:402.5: 397.757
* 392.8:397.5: 394.837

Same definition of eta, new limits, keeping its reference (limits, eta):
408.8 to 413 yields 410.410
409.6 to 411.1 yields 410.410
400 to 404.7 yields 404.034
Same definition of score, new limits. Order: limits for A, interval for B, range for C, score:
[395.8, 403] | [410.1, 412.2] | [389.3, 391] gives 103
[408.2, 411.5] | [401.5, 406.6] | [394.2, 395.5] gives 101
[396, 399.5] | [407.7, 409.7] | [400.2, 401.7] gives 100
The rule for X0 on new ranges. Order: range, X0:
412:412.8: 31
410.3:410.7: 37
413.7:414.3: 35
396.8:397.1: 34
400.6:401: 33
